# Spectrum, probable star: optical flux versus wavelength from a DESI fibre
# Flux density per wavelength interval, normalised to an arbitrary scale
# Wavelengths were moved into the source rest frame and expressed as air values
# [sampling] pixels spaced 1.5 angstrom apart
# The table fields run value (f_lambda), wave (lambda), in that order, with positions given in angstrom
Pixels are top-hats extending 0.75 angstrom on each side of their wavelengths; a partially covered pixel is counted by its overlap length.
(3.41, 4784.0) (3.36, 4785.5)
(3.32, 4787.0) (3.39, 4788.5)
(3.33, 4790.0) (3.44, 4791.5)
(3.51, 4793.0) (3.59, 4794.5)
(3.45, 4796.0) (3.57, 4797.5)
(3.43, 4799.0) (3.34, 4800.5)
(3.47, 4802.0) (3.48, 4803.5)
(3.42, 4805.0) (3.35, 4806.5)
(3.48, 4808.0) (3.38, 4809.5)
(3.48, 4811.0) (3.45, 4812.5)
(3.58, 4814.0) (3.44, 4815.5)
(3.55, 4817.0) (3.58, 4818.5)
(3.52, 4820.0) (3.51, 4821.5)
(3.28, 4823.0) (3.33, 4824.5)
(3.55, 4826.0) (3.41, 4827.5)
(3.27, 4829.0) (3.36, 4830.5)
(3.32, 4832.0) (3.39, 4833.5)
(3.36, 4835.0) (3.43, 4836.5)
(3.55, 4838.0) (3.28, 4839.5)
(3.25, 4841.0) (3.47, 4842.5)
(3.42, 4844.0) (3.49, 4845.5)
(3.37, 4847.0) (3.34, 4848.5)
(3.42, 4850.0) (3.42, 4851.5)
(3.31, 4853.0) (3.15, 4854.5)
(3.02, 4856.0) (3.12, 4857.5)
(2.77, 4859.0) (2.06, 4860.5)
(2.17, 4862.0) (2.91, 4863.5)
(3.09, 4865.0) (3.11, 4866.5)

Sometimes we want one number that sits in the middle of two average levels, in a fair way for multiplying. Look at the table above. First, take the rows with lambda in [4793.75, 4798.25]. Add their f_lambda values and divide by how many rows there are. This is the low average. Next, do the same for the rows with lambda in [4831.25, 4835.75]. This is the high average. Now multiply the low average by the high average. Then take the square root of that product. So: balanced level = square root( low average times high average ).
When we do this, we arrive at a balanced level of 3.45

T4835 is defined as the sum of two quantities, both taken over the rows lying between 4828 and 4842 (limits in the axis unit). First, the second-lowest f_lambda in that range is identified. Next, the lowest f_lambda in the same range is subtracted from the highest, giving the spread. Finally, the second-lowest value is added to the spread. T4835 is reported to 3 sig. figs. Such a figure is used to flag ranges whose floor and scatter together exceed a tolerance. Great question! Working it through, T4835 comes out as 3.57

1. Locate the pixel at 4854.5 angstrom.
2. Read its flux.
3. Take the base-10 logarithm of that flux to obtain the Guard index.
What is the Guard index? 0.498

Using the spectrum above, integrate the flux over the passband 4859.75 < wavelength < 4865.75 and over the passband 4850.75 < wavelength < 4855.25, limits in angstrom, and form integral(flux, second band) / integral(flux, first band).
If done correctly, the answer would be 1.0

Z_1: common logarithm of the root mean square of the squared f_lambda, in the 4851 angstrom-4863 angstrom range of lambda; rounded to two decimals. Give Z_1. 0.95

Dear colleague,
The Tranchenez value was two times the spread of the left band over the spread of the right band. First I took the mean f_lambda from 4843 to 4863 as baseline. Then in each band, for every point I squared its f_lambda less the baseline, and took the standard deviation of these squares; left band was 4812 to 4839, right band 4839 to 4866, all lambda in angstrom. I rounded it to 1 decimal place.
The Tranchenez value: 0.5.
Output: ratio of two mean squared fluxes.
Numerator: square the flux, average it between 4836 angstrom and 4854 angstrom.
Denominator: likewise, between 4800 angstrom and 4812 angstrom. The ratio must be 0.98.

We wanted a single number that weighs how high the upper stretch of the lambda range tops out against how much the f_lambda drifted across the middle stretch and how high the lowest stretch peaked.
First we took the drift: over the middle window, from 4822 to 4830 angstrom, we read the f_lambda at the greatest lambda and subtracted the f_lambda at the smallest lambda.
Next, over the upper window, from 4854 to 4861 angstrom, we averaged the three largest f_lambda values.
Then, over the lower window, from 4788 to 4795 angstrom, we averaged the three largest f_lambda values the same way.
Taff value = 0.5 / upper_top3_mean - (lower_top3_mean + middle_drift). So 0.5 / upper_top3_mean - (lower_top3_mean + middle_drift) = -3.34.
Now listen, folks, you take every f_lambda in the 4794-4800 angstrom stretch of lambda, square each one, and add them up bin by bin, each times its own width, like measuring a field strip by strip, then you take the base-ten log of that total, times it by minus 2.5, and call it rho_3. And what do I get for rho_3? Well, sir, -4.67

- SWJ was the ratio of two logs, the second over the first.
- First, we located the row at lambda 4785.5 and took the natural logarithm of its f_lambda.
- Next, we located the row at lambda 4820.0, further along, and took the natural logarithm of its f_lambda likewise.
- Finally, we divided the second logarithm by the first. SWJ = 1.04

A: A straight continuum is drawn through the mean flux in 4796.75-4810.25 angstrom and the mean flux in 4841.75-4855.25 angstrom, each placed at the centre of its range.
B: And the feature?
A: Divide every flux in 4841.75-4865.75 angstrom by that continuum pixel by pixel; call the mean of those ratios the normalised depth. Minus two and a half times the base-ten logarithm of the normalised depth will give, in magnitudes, 0.092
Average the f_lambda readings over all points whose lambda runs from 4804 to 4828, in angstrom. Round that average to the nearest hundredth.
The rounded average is 3.46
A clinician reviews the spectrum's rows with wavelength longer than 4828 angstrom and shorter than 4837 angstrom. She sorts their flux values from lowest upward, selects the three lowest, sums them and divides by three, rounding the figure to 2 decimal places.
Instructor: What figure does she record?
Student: 3.32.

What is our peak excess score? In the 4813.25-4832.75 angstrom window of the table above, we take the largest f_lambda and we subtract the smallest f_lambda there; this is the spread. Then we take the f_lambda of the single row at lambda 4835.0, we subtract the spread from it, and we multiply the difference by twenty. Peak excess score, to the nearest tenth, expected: 61.0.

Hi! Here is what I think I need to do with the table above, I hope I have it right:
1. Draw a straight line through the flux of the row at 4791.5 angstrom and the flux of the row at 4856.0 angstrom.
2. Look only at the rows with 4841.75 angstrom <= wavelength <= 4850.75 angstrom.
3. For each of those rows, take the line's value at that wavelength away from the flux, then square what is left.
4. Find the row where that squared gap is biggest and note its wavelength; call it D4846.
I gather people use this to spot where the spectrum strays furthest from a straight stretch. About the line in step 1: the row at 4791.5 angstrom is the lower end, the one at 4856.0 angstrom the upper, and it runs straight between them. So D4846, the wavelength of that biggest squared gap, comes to 4845.5 angstrom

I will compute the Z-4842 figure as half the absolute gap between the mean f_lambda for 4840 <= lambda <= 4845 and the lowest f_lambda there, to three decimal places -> 0.065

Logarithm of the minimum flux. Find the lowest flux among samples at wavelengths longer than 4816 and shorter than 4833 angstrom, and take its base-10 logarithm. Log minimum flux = 0.515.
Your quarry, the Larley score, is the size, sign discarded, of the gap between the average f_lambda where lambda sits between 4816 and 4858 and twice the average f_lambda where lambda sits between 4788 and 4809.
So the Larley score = 3.52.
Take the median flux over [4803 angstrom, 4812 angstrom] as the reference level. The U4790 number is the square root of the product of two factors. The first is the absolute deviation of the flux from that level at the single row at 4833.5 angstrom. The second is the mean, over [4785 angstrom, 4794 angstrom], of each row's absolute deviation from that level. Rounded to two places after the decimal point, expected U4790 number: 0.07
